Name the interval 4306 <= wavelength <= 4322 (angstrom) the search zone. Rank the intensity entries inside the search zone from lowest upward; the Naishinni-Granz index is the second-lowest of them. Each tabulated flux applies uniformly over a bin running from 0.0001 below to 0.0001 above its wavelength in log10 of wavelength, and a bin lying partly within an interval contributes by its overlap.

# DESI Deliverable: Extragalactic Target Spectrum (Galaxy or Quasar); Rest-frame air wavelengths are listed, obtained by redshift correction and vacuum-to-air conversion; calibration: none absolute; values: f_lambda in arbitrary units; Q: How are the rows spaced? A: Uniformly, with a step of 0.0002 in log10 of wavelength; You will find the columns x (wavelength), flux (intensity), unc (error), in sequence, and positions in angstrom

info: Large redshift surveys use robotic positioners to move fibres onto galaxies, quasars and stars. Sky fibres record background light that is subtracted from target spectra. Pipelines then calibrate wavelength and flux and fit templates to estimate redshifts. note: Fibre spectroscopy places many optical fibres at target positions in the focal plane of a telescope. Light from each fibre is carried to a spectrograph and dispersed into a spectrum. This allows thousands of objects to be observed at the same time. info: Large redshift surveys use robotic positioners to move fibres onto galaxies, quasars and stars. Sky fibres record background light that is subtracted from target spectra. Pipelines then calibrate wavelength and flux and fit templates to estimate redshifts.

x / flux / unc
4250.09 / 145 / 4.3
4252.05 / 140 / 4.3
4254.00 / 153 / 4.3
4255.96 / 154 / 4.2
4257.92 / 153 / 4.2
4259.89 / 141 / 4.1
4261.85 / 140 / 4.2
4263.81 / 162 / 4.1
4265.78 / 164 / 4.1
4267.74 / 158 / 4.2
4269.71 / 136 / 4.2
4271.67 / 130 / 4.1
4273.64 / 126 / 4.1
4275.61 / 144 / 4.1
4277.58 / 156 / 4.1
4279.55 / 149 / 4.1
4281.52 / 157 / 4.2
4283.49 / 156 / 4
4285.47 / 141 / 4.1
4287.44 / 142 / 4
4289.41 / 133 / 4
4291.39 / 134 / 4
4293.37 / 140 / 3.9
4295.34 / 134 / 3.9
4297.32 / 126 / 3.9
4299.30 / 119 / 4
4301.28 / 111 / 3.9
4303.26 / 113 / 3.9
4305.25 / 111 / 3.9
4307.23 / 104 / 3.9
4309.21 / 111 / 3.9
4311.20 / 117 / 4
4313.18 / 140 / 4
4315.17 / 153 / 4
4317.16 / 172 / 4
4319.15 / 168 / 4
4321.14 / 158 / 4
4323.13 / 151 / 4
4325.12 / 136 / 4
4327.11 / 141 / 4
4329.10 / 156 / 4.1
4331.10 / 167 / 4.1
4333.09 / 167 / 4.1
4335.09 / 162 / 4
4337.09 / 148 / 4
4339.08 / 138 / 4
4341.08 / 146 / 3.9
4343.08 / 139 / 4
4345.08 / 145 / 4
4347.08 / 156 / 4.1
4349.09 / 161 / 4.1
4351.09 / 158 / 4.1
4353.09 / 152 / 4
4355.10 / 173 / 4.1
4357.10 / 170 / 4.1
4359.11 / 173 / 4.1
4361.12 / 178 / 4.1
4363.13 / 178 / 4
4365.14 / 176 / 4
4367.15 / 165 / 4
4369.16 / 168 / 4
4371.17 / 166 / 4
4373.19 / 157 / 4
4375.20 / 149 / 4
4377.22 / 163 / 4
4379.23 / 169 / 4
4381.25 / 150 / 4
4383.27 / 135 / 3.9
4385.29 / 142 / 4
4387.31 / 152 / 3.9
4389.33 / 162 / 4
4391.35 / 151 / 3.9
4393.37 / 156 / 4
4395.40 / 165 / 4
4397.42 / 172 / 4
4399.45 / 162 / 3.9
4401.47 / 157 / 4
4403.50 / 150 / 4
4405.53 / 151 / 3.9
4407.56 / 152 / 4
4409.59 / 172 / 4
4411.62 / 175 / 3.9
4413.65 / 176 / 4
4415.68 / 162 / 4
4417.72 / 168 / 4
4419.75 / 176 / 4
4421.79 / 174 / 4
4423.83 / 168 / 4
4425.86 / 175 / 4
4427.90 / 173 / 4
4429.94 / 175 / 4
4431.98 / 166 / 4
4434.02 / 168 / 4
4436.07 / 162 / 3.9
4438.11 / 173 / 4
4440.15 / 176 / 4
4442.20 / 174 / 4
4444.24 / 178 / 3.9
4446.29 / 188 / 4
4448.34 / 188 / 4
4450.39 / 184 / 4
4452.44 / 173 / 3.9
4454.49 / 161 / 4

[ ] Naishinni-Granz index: 111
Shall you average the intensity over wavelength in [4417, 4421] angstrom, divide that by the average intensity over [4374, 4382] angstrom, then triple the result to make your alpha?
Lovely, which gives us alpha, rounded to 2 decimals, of 3.27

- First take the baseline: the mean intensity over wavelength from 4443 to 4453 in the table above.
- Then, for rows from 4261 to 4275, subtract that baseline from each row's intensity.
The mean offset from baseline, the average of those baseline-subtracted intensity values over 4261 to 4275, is -37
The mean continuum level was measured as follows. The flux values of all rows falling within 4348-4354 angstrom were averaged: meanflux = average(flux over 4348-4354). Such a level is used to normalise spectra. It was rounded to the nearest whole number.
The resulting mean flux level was 157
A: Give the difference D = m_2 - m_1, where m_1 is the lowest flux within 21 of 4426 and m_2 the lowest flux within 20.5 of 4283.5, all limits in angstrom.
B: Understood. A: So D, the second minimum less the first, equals -40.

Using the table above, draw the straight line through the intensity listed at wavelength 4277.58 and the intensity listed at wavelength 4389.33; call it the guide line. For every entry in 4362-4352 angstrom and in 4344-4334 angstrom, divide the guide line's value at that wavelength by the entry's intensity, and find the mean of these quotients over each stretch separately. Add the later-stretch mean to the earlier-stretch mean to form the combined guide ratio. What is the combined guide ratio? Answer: 2.04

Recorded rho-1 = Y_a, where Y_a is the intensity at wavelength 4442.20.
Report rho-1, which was 174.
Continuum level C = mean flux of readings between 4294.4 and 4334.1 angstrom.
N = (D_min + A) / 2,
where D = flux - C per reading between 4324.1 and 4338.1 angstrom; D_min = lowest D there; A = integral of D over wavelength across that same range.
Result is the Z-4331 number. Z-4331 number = 112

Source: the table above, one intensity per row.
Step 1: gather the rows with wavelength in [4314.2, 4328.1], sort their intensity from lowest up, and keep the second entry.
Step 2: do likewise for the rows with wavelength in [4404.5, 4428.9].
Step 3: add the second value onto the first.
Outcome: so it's 293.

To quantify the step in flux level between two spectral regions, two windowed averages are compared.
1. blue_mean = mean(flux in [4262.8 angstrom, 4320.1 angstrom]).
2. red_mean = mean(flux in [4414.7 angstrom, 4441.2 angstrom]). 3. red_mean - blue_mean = 32.3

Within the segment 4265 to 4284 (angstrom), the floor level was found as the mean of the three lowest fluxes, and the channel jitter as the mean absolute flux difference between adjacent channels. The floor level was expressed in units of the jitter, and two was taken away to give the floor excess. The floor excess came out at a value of 12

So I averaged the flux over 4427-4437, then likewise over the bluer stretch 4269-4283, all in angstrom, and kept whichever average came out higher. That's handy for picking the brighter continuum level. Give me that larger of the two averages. 169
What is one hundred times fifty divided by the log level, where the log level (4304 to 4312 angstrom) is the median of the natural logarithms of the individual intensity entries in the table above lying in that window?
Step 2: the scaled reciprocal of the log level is 1062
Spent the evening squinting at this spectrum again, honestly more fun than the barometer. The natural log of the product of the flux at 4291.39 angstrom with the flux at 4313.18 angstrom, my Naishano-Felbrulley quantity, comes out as 9.84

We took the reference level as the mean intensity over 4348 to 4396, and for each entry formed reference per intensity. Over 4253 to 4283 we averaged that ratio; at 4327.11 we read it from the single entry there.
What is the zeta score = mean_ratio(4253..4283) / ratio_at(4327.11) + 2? 2.96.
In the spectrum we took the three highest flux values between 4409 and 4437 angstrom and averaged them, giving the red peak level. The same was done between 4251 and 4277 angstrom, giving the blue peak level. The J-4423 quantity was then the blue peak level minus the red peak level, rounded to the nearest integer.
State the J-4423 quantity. -14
